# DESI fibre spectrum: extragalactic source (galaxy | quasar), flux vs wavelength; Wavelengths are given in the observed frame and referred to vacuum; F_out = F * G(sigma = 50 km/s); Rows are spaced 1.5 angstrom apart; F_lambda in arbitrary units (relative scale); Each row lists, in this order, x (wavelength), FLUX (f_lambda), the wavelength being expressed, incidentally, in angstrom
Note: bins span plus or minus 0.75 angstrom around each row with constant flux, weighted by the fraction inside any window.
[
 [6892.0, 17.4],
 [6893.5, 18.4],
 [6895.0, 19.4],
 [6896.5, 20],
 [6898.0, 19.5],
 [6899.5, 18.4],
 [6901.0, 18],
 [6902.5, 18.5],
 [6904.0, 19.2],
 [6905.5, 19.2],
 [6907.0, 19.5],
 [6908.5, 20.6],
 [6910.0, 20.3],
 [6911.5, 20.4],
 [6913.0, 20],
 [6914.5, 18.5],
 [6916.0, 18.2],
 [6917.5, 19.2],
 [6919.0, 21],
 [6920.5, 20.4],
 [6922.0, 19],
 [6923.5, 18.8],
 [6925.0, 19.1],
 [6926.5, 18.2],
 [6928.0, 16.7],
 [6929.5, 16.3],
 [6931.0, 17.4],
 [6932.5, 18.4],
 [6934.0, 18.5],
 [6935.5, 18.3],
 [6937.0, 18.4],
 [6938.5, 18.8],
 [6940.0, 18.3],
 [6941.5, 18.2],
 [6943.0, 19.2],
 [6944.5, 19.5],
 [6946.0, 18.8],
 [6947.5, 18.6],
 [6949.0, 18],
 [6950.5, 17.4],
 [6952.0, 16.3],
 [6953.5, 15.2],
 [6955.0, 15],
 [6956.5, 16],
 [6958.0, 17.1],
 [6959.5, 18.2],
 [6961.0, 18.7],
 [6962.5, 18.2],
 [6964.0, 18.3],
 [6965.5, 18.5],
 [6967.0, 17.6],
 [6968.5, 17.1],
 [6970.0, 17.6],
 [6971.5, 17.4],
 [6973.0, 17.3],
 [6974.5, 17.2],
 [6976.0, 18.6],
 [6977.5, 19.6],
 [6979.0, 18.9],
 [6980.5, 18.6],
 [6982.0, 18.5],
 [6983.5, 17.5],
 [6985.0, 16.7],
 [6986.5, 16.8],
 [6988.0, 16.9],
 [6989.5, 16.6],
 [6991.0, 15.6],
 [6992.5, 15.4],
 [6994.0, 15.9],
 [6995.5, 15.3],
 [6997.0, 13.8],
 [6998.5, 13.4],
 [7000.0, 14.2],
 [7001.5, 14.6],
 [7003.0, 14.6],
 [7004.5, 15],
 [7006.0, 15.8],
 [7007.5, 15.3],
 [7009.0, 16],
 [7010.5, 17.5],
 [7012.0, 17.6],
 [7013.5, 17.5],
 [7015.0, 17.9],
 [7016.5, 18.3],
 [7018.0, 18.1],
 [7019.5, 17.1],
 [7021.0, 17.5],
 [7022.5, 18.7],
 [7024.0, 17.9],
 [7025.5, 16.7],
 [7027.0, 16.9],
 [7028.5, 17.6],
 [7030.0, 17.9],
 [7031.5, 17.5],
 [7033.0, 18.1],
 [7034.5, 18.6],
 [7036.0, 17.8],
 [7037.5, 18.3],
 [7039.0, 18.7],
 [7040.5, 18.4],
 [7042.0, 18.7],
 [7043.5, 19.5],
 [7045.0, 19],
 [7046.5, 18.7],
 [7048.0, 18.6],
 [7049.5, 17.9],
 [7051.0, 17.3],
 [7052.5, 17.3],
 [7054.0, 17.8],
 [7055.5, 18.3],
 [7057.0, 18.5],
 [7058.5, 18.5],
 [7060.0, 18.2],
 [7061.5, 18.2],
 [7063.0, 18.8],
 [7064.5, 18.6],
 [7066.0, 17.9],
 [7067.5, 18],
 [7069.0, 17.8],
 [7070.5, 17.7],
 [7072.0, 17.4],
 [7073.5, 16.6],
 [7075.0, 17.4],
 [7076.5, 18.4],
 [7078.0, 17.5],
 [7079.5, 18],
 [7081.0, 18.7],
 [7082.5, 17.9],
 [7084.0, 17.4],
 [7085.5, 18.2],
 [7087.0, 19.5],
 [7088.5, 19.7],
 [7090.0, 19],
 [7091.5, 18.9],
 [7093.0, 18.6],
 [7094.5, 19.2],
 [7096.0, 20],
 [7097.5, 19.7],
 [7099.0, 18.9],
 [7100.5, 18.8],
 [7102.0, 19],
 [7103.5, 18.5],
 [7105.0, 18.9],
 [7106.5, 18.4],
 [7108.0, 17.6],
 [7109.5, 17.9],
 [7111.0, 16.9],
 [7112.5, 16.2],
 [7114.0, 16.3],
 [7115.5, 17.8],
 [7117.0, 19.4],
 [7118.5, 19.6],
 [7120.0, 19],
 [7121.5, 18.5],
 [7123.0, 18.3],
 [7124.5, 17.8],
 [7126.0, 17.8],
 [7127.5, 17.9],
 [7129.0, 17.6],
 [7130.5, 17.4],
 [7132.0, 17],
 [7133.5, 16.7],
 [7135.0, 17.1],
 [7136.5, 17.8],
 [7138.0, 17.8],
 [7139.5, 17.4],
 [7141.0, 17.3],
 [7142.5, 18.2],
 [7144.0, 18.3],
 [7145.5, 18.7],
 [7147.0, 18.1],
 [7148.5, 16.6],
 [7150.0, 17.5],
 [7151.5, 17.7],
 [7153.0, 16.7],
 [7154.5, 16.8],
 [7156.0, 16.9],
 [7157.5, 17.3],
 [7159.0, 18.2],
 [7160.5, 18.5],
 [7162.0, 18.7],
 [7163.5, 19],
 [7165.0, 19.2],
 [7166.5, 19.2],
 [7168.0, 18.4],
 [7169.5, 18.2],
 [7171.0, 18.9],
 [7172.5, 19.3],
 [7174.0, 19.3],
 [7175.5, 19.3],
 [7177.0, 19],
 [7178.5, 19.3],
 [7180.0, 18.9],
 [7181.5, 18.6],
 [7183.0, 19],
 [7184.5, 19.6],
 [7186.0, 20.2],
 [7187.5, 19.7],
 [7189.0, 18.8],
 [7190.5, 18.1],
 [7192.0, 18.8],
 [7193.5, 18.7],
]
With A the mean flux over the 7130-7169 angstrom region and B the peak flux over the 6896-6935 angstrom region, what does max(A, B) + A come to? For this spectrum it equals 38.8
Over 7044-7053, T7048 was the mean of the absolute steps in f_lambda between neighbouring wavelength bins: 0.34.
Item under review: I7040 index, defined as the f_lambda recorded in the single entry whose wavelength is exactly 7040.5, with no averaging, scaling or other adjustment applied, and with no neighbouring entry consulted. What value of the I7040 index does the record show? 18.4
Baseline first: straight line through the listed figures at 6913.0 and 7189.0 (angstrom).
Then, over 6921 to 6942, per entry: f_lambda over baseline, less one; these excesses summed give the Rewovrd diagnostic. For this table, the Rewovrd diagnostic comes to -1.2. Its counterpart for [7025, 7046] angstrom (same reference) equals -1.0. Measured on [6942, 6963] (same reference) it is -1.6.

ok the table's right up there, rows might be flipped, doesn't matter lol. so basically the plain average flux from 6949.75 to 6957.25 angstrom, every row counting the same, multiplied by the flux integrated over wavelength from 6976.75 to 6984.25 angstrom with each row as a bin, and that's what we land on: 2232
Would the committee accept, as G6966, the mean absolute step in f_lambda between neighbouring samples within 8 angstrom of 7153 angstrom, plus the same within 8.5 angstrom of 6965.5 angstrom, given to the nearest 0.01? 1.06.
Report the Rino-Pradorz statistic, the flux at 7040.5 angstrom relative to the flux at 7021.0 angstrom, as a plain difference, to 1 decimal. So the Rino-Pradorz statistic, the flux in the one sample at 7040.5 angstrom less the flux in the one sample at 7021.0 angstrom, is 0.9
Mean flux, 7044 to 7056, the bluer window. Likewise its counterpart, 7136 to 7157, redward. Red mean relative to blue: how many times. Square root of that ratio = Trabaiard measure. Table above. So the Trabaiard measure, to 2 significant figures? 0.98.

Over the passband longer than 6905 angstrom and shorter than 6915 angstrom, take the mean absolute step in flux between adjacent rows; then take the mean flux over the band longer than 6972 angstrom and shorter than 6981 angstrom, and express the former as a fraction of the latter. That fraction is 0.034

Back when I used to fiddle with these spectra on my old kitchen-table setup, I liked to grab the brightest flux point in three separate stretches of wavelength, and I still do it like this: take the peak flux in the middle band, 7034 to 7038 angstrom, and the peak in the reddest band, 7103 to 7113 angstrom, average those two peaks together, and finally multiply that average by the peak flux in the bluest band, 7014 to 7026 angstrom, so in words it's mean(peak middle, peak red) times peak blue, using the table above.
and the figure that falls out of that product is 351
